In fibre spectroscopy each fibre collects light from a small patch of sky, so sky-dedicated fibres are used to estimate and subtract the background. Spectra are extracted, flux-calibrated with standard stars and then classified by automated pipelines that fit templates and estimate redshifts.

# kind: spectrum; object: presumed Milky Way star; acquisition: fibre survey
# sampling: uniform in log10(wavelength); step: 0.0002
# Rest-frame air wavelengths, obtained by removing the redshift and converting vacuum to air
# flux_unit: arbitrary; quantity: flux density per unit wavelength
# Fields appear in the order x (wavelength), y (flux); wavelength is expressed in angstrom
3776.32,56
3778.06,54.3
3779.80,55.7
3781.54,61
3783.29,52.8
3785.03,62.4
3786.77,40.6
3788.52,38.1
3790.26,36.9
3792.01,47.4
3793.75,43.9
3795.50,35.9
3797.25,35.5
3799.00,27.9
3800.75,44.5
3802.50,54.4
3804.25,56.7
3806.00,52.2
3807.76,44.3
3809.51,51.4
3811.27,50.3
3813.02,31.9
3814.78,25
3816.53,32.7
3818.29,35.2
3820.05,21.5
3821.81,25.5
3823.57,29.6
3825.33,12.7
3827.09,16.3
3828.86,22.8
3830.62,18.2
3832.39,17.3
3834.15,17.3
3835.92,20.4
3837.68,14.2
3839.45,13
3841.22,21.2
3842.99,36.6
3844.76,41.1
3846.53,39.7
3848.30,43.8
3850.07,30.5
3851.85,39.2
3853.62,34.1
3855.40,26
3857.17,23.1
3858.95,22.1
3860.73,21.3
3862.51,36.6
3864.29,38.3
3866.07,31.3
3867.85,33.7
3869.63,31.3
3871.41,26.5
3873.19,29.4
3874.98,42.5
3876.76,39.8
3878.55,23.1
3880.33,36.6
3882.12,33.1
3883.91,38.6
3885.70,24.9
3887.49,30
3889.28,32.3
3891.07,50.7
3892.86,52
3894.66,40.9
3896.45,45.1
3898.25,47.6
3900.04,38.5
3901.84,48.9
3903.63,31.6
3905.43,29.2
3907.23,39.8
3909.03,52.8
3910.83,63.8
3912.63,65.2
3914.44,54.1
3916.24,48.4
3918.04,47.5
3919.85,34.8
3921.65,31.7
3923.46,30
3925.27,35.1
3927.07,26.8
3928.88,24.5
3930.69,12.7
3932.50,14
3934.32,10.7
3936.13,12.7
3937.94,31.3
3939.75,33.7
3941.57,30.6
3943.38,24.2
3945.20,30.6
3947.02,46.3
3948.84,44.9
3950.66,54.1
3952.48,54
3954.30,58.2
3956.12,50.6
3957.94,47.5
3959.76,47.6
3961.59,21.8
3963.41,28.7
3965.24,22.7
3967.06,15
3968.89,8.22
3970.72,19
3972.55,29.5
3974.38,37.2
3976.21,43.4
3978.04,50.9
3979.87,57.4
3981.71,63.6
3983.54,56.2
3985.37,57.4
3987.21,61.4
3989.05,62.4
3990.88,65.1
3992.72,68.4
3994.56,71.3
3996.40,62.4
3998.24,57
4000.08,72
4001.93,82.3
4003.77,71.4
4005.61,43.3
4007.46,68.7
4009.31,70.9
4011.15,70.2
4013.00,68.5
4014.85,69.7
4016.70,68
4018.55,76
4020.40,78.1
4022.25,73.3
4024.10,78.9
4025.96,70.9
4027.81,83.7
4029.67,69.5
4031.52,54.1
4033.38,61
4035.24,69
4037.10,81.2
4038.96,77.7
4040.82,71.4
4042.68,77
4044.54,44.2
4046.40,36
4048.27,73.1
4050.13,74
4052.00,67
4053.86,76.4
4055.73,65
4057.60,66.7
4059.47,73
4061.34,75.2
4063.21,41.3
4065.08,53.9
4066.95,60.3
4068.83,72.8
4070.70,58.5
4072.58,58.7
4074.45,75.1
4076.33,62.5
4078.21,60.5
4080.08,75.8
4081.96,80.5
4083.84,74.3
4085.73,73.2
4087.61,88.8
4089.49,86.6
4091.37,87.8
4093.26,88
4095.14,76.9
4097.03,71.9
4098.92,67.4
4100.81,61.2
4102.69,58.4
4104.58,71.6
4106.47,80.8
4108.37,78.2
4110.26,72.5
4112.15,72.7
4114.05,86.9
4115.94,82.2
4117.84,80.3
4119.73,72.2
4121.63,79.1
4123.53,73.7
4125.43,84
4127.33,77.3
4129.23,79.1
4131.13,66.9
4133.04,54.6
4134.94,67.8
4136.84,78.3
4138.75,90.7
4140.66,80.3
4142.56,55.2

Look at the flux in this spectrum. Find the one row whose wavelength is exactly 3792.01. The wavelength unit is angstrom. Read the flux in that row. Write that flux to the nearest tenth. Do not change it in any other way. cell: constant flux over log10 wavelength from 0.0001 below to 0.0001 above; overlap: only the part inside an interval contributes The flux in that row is 47.4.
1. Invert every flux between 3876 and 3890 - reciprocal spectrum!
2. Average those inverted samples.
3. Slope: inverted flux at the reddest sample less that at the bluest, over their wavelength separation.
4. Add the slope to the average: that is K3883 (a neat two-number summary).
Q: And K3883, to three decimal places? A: 0.033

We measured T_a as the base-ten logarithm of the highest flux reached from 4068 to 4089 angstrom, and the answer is 1.95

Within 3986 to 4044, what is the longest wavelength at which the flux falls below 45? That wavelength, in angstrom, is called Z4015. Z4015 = 4005.61 angstrom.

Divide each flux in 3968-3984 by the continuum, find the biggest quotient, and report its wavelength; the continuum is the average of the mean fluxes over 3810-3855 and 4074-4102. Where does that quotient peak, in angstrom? 3981.71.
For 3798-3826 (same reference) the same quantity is 3804.25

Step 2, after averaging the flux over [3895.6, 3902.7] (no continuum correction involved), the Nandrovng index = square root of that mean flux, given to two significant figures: 6.7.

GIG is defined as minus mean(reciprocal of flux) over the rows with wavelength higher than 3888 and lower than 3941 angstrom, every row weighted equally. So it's -0.033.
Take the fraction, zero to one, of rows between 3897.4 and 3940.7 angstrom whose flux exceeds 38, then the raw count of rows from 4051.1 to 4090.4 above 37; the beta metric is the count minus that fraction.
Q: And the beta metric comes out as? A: 20.6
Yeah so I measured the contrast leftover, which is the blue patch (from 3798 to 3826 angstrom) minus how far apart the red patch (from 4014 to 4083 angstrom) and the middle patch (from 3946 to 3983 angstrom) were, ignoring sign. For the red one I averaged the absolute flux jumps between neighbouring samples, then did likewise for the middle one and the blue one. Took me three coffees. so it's 5.2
